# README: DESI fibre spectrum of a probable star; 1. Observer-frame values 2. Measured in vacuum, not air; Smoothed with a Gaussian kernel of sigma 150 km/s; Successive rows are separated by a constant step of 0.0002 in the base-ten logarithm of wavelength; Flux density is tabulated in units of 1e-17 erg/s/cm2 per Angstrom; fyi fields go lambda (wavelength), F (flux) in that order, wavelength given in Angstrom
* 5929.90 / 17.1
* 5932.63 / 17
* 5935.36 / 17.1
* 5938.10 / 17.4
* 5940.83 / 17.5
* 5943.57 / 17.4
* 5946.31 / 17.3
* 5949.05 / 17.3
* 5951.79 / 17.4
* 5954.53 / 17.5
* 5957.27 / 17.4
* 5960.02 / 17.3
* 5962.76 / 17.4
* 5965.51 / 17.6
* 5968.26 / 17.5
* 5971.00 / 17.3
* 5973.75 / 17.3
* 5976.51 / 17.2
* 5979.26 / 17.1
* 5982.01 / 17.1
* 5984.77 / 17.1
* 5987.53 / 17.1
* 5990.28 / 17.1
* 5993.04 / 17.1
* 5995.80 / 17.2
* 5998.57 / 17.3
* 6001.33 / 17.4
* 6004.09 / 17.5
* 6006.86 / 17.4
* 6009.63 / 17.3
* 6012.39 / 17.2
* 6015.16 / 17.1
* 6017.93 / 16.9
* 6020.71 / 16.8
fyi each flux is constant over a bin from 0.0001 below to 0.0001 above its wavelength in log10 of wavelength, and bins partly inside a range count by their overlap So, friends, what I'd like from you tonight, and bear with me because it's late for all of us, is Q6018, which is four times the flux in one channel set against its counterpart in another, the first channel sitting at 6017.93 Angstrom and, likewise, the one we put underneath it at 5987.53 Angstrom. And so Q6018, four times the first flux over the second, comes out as 3.95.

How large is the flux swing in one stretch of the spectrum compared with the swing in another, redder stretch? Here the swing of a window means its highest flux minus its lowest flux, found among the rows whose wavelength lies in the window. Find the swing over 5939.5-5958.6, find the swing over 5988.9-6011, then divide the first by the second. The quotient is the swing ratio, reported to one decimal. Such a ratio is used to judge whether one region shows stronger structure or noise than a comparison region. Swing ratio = 0.5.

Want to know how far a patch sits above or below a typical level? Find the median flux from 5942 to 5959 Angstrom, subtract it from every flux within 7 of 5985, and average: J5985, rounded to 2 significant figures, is -0.30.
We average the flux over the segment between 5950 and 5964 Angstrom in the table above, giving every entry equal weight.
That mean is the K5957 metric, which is 17.4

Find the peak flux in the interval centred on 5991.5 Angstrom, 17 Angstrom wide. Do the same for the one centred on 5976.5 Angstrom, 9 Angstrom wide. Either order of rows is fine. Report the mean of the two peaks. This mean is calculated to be 17.3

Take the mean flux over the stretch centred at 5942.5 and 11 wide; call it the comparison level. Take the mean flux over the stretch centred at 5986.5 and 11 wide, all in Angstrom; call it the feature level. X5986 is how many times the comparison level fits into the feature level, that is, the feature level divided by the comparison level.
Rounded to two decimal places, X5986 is 0.98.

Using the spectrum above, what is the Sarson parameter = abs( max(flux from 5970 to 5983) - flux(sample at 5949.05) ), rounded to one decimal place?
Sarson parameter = 0.0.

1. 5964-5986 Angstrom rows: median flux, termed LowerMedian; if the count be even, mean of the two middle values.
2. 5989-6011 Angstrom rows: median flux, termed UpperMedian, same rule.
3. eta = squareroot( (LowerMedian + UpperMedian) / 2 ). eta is 4.16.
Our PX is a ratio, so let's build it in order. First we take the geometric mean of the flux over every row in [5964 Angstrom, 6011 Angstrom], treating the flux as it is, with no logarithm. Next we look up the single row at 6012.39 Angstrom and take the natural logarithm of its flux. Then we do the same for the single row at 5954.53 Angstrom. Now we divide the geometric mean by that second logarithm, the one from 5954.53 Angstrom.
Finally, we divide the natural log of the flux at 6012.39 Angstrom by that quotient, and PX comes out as 0.471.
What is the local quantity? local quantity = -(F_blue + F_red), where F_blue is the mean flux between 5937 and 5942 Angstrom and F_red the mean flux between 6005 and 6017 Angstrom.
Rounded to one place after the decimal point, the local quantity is -34.7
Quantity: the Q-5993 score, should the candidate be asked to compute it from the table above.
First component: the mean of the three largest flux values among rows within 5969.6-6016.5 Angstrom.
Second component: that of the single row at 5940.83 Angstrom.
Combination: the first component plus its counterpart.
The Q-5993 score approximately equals 34.9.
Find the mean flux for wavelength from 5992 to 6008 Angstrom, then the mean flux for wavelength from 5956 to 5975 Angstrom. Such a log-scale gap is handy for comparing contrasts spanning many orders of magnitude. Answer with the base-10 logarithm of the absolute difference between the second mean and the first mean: -1.1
